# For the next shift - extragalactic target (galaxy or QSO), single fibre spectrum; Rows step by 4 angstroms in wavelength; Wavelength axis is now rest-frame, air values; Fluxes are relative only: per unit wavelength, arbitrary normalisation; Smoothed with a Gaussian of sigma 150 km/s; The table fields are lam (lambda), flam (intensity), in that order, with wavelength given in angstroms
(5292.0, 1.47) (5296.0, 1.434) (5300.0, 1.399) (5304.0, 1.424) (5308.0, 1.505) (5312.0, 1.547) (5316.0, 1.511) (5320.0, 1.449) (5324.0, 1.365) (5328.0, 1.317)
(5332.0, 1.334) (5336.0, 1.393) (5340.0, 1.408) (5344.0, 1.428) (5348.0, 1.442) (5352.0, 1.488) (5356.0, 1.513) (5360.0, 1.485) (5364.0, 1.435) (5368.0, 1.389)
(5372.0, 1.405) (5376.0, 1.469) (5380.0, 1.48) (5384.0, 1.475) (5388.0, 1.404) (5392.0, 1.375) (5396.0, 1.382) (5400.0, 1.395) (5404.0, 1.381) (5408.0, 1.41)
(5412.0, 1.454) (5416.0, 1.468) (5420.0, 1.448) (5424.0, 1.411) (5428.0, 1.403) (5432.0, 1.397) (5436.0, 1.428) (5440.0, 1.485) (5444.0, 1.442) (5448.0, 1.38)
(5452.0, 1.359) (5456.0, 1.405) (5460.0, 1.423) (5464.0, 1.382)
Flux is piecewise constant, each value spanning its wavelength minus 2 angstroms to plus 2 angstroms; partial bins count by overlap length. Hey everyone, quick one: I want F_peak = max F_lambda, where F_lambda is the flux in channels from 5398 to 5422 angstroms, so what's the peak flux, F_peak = 1.468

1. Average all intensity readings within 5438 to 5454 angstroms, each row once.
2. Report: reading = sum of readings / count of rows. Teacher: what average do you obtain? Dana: 1.42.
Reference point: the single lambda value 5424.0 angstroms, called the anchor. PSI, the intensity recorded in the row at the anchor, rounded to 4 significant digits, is 1.411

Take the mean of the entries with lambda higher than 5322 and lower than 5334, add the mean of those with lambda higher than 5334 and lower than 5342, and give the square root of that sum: 1.66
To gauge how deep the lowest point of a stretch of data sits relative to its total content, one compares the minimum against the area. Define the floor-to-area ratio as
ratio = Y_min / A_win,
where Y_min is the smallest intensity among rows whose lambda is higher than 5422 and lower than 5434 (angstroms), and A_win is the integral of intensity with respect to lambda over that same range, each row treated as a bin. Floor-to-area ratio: 0.0829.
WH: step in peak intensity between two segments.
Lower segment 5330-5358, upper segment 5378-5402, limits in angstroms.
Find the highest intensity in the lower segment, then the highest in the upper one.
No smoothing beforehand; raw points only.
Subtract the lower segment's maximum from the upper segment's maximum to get -0.033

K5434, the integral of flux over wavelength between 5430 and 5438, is 11.3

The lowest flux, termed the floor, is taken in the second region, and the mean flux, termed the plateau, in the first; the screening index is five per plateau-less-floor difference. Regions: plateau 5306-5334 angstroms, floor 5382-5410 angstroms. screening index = 87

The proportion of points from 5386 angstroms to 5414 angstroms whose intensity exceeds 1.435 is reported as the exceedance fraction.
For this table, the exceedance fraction 0.14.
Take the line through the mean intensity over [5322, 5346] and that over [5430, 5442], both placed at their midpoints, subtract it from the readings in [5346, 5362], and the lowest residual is 0.06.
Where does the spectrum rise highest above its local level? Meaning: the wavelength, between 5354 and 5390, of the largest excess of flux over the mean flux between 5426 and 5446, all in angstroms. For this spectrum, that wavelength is 5356.0 angstroms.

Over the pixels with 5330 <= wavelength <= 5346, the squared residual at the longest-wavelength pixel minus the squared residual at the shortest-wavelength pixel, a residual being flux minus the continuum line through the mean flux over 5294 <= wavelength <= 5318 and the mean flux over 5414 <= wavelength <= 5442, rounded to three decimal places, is -0.016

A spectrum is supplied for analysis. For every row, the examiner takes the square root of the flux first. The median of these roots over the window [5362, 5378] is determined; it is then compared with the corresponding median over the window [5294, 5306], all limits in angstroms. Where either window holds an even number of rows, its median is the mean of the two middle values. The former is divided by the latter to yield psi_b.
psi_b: 0.999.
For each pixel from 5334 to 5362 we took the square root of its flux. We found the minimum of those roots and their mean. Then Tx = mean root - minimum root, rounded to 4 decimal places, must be 0.0242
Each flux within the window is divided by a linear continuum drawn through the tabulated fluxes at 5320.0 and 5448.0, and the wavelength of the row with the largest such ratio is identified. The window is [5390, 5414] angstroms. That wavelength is 5412.0 angstroms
